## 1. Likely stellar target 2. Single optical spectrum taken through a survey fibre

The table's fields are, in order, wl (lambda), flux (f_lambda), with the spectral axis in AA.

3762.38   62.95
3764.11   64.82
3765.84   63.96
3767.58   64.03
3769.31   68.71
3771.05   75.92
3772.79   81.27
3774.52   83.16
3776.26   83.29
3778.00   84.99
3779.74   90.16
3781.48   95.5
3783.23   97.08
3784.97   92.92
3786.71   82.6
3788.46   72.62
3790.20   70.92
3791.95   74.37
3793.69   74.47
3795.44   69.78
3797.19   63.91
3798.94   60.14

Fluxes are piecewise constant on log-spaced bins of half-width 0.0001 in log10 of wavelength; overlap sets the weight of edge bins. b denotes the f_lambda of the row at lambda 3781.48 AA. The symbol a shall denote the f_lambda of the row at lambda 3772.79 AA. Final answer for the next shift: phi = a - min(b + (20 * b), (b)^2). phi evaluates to -1924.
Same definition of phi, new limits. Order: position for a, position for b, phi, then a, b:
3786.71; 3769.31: -1360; 82.6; 68.71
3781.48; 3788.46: -1430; 95.5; 72.62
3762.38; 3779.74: -1830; 62.95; 90.16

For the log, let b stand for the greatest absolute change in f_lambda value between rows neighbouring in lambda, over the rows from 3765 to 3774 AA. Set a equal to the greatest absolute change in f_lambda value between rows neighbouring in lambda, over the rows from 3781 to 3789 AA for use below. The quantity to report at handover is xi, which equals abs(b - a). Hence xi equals 3.1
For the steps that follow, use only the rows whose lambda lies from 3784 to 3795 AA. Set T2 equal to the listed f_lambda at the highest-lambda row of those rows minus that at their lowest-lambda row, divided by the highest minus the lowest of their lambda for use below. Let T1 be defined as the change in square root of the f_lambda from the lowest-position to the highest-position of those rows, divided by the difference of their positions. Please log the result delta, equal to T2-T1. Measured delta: -2.0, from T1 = -0.116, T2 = -2.1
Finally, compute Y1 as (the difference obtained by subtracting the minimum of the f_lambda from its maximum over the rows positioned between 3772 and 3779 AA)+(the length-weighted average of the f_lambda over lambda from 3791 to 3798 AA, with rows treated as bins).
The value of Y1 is 74.4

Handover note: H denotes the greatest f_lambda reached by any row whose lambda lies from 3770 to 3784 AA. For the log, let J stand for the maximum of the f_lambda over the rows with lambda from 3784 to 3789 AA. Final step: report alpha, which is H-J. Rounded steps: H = 97.08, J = 92.92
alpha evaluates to 4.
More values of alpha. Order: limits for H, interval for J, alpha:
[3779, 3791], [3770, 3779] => 12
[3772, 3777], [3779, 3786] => -14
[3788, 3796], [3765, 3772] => -1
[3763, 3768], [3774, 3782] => -31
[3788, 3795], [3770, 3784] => -23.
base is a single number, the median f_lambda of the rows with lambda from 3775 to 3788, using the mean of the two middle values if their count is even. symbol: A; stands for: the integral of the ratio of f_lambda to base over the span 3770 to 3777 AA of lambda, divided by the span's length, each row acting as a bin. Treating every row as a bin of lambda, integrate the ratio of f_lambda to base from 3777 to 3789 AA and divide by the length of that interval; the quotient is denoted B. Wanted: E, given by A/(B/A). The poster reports 0.8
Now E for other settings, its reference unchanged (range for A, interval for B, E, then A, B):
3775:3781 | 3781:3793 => 1.0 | 0.96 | 0.92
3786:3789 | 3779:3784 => 0.7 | 0.86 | 1.04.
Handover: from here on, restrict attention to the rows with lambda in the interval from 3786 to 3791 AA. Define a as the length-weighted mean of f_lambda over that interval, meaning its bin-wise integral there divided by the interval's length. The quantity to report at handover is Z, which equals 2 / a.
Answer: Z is 0.027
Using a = 75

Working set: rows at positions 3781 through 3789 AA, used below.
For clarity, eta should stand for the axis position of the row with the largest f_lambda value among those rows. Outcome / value 3783.23 AA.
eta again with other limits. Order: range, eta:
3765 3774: 3772.79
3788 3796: 3793.69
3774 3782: 3781.48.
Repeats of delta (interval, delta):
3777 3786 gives 1.1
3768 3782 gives 2.1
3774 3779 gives 0.5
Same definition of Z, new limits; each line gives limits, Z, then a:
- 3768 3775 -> 0.026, 76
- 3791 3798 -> 0.028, 71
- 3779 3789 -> 0.022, 89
